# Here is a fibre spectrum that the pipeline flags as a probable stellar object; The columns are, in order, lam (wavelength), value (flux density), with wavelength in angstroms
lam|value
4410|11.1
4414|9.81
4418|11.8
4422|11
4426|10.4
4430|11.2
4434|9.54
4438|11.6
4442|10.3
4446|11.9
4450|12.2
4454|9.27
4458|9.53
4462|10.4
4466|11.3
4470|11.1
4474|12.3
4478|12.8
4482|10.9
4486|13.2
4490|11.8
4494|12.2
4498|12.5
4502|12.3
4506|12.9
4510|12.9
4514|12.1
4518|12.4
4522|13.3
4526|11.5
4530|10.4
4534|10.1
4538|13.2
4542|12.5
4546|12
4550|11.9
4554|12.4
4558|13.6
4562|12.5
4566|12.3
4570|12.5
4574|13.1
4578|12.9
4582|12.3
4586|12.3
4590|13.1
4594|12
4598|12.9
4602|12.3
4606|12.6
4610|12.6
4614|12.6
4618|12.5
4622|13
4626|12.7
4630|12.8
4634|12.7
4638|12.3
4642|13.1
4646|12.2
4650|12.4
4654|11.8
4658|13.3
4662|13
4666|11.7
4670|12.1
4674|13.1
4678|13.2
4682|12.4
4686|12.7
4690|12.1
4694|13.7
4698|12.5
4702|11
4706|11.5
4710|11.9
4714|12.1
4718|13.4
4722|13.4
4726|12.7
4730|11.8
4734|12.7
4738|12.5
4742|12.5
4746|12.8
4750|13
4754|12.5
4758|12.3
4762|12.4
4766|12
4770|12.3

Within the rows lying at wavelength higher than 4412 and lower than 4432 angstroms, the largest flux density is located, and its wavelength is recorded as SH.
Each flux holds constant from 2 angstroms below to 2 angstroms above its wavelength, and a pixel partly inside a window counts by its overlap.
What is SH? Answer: 4418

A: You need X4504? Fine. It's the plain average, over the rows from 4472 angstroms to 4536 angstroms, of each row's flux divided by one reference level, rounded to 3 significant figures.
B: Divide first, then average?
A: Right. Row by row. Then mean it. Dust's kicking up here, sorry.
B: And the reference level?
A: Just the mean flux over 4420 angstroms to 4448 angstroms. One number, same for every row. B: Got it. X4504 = 1.12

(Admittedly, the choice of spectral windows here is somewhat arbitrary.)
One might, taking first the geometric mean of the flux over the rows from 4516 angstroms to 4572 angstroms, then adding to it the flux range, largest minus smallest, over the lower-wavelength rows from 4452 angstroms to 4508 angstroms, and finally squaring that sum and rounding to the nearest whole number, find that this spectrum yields 258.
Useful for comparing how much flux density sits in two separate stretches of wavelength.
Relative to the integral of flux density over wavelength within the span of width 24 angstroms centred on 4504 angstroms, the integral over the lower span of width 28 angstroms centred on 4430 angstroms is 1.0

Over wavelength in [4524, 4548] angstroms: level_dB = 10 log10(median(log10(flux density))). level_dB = 0.29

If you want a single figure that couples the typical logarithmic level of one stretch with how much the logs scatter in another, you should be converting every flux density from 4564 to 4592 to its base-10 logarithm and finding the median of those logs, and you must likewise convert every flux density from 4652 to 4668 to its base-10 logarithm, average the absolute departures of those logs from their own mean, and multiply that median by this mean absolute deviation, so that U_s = 0.027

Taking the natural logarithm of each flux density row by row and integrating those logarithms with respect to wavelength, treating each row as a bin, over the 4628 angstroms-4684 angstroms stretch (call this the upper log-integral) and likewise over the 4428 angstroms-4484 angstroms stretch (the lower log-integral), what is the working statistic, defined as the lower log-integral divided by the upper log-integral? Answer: 0.95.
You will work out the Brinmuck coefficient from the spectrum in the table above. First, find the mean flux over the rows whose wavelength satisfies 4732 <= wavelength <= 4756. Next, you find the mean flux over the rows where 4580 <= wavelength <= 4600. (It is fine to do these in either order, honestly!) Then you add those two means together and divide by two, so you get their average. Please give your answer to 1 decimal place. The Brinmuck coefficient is 12.6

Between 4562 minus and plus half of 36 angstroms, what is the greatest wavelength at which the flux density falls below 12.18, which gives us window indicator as 4550 angstroms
